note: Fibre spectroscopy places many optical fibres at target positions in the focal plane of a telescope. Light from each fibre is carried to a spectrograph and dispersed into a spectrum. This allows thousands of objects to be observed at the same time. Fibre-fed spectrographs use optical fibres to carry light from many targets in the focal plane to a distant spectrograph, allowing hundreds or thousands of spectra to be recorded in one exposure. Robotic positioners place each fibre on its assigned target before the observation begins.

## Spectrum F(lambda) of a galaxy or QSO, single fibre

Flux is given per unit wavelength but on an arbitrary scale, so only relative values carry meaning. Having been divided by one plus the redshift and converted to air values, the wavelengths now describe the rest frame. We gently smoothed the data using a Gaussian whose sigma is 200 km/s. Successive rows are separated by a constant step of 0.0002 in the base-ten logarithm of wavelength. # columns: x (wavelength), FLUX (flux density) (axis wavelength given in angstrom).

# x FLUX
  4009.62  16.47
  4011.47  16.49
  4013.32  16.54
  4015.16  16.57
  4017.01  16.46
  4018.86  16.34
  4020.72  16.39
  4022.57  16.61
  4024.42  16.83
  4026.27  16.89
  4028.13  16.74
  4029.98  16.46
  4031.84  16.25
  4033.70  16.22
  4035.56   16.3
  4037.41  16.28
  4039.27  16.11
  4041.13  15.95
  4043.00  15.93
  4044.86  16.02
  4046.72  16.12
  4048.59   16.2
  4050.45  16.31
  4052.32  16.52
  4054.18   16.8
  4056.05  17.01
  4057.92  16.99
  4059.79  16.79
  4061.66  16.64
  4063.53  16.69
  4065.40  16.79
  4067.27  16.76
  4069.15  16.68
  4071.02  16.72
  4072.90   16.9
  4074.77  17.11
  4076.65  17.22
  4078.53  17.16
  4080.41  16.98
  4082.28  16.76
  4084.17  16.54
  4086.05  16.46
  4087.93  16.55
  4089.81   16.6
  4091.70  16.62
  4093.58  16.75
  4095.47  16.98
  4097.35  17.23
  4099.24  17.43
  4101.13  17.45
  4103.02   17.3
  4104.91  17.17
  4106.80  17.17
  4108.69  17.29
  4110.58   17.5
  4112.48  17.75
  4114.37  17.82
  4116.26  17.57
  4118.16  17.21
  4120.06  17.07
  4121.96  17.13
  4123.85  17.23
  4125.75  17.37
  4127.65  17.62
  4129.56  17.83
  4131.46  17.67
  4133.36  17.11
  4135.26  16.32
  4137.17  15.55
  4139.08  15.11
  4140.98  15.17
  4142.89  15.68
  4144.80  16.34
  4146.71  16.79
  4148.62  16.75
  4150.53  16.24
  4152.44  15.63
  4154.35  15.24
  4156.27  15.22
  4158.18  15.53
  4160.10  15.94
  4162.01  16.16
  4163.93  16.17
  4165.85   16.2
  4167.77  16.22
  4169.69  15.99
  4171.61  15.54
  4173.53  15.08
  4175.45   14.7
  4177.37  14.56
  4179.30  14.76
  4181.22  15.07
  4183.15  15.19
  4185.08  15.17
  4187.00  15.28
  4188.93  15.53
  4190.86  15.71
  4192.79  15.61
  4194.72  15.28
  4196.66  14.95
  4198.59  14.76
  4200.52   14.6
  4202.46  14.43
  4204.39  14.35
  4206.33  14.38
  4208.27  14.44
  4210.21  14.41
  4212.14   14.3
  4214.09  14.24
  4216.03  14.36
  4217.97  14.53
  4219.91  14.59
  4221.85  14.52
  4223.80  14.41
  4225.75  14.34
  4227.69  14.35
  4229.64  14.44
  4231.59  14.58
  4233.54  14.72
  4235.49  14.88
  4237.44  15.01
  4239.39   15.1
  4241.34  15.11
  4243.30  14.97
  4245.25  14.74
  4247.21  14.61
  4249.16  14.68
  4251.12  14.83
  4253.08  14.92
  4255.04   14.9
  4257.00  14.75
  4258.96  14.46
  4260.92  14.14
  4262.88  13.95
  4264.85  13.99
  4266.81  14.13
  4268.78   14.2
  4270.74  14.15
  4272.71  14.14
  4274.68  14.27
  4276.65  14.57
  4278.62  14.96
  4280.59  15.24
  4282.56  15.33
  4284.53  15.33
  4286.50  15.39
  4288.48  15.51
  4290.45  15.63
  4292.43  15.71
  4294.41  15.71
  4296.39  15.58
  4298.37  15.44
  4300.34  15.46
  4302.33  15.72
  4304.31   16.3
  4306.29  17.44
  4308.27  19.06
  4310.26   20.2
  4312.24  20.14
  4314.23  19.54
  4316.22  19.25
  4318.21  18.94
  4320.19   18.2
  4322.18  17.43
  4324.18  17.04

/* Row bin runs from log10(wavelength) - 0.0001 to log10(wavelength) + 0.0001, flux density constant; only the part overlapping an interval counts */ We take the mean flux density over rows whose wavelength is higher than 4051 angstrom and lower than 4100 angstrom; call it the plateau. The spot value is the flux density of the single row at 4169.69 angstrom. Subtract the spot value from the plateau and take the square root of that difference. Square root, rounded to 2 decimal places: 0.92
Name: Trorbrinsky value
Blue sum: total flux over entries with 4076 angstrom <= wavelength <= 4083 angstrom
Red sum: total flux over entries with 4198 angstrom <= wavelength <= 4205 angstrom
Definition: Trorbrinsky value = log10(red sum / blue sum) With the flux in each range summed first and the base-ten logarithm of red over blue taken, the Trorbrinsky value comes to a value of -0.07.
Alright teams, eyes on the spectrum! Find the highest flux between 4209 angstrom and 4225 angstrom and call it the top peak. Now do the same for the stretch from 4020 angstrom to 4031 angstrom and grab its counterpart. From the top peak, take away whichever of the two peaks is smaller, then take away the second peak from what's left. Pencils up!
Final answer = -16.9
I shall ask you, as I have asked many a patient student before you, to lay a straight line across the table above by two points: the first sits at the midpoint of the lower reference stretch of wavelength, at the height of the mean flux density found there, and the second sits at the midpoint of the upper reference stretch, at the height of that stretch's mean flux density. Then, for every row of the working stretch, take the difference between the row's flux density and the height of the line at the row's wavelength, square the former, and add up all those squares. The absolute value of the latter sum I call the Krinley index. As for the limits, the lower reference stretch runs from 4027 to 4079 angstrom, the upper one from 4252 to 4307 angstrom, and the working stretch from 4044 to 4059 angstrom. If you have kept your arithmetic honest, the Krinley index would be 1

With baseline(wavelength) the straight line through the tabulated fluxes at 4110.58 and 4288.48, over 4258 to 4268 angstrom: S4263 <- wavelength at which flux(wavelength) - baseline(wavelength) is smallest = 4262.88 angstrom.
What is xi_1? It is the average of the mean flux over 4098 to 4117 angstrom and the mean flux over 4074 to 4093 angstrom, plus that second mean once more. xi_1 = 33.9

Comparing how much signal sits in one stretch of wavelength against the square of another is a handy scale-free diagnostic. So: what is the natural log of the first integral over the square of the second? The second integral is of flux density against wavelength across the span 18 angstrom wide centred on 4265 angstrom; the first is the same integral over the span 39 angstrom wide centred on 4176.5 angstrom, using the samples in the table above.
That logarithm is -4.7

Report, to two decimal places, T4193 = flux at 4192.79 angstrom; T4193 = 15.61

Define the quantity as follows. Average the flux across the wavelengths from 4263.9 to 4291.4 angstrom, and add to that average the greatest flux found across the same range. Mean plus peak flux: 30.4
